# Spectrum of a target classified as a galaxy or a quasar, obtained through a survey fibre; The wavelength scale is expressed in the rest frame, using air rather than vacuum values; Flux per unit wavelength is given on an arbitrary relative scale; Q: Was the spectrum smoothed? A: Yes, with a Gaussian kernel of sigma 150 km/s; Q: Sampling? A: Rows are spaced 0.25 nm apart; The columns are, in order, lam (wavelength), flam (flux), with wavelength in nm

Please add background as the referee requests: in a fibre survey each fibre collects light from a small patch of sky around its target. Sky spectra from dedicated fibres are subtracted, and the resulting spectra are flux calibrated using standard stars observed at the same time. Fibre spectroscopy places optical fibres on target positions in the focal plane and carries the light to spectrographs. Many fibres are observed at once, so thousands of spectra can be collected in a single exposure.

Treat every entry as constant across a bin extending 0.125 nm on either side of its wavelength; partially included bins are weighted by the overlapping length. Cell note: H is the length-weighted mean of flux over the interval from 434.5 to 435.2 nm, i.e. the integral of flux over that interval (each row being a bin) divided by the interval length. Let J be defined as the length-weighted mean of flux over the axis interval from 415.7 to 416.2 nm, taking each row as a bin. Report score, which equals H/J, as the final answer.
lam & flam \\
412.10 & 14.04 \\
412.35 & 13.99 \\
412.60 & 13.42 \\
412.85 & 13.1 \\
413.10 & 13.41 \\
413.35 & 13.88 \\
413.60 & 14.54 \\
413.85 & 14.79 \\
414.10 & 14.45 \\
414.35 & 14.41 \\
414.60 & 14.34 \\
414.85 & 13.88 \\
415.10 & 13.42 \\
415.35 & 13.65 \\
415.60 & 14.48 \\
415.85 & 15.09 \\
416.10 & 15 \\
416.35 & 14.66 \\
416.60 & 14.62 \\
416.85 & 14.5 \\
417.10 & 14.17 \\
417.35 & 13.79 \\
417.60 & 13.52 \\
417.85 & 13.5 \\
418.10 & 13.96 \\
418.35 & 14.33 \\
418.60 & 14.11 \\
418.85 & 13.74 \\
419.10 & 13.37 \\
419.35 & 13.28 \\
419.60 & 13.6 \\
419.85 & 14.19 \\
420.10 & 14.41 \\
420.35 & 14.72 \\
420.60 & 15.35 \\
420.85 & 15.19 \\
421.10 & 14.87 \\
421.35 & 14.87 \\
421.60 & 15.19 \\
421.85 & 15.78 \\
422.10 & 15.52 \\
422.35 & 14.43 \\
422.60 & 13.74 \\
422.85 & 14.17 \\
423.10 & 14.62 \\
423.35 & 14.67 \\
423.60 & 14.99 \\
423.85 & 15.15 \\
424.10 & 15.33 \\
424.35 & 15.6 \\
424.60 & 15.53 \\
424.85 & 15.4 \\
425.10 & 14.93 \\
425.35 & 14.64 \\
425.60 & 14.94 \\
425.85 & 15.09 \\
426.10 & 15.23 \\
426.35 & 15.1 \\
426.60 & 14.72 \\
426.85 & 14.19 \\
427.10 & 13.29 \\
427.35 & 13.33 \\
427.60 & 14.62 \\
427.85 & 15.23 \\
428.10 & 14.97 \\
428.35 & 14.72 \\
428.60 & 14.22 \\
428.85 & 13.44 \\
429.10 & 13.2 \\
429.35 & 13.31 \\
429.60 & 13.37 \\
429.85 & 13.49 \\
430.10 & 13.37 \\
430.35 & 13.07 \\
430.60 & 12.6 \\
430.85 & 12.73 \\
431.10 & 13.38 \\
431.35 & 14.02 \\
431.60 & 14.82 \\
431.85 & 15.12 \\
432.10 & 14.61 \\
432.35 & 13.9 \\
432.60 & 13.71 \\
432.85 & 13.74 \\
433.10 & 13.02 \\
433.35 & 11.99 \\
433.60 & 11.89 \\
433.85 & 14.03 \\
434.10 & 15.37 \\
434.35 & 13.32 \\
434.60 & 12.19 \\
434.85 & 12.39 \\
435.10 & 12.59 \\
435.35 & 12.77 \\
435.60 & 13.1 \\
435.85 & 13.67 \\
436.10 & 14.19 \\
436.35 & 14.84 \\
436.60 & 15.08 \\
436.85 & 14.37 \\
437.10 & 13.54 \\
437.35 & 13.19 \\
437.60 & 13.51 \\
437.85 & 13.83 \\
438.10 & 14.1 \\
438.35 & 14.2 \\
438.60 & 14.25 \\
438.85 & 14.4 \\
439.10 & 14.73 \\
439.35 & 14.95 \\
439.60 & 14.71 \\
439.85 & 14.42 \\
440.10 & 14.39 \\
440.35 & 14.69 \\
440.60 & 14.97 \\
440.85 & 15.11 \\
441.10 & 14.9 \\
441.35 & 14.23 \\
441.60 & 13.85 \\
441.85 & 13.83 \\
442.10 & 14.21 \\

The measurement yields 0.82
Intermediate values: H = 12.4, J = 15.0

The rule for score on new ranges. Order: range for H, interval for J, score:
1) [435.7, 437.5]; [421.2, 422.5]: 0.93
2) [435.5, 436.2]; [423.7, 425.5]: 0.90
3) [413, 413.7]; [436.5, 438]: 1.00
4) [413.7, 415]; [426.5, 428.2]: 1.00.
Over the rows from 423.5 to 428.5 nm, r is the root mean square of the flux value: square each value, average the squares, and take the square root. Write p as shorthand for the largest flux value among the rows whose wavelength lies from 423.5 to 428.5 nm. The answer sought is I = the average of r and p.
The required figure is 15.2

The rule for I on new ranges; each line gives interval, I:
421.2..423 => 15.3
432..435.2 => 14.3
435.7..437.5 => 14.6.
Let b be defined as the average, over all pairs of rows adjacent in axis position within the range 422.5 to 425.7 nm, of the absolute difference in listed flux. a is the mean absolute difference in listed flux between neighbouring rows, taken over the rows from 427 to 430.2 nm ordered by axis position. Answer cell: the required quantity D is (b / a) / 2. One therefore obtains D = 0.36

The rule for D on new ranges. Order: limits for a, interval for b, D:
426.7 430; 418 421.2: 0.38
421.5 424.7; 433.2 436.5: 1.03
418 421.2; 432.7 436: 1.26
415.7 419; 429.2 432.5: 0.80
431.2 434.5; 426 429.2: 0.30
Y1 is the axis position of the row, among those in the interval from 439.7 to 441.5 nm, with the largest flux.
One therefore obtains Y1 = 440.85 nm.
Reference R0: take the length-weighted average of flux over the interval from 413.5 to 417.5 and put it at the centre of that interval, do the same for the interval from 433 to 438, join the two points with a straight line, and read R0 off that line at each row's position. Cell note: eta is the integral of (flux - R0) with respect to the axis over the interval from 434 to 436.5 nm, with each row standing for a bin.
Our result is -0.1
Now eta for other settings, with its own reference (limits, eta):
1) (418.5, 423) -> 1.6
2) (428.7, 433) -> -0.1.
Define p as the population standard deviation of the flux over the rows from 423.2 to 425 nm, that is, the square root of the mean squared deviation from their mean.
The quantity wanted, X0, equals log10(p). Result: -0.5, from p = 0.30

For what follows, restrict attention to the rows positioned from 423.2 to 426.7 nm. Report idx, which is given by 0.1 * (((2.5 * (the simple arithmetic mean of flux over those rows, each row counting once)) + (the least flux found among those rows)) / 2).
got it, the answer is 2.62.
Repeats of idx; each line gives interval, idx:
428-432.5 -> 2.35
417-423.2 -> 2.46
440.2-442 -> 2.51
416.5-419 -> 2.43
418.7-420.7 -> 2.42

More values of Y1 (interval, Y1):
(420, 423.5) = 421.85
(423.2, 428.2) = 424.35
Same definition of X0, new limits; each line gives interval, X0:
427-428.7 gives -0.1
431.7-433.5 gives 0.0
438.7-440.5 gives -0.7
